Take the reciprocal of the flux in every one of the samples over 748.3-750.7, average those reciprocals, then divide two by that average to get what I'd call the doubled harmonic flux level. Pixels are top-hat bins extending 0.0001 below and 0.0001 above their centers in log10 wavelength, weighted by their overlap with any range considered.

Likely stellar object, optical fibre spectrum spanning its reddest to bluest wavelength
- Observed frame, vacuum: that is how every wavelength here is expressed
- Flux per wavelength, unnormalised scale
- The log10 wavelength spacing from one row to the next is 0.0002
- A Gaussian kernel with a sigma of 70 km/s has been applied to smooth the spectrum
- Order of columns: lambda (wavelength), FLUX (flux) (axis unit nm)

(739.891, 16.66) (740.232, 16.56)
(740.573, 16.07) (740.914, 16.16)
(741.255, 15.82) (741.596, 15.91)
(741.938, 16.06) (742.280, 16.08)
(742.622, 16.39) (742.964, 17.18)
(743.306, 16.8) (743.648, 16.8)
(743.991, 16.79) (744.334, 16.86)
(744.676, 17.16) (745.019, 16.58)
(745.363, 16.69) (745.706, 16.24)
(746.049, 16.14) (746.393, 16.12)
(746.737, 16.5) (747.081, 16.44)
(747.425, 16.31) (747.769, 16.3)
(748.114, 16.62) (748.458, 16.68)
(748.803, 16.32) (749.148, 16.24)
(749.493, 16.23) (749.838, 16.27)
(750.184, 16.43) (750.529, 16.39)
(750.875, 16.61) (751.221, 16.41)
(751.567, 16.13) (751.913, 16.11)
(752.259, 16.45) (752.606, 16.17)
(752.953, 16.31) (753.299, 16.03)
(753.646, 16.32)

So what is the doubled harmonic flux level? 32.7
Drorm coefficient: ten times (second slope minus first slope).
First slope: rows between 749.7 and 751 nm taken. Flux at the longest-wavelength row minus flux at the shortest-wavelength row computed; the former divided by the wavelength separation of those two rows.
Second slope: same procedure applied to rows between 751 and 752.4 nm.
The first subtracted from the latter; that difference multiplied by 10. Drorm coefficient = -2.9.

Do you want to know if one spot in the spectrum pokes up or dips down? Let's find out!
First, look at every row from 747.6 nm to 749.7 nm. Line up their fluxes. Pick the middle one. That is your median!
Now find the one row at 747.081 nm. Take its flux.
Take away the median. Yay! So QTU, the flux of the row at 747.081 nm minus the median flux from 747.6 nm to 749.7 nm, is 0.1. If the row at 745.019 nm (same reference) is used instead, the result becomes 0.3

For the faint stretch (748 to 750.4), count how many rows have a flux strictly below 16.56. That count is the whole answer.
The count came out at 5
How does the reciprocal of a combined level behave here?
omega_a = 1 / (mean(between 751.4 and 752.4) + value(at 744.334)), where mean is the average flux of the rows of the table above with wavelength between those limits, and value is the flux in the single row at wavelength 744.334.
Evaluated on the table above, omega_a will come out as 0.0302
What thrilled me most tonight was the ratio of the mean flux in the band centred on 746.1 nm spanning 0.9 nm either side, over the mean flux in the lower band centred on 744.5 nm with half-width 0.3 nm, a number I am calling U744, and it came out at 0.96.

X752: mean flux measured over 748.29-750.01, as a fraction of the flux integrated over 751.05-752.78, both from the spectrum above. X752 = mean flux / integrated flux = 0.581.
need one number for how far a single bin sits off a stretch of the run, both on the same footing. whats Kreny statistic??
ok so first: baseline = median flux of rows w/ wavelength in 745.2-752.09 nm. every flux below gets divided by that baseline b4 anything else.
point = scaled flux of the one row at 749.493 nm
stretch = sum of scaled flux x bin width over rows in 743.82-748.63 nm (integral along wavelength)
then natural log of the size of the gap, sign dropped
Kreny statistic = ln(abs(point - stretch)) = 1.356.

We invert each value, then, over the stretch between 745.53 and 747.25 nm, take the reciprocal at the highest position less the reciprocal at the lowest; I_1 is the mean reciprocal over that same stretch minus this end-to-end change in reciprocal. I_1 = 0.062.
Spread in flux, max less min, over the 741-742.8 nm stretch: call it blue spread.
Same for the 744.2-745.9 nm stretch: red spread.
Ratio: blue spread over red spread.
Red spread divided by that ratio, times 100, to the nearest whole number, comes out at 148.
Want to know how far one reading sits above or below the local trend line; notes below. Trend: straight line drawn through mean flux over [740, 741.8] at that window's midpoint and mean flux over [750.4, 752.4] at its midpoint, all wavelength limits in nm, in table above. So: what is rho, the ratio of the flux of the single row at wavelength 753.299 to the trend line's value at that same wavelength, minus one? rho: -0.022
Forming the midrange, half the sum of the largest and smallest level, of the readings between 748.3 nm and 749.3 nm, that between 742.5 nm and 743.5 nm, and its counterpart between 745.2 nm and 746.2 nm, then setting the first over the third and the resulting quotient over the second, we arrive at 0.0597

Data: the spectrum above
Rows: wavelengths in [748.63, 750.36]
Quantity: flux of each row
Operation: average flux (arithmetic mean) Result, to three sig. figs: 16.3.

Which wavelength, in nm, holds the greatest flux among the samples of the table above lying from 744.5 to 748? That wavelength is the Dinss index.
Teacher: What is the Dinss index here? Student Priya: 744.676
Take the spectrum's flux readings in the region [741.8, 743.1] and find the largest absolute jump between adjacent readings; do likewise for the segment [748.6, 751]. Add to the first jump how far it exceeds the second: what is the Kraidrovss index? 1.36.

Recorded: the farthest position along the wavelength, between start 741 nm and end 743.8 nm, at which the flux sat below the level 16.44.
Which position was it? 742.622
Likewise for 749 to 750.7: 750.529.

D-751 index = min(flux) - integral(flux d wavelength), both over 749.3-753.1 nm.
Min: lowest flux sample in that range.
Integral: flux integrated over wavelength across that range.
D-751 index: -46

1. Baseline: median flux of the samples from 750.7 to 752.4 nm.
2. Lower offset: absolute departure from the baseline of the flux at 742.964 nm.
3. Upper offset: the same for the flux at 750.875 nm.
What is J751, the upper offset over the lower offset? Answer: 0.26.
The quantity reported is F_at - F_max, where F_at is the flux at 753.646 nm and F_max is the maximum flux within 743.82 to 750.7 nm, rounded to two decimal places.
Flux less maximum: -0.84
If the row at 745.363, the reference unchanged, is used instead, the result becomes -0.47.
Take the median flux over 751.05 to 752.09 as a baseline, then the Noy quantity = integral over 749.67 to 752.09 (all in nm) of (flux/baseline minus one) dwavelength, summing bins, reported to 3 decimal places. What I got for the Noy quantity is 0.031 nm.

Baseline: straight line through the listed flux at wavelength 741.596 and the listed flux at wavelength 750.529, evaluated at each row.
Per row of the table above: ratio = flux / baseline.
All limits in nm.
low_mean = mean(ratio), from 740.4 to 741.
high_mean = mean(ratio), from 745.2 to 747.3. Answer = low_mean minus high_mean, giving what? 0.004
